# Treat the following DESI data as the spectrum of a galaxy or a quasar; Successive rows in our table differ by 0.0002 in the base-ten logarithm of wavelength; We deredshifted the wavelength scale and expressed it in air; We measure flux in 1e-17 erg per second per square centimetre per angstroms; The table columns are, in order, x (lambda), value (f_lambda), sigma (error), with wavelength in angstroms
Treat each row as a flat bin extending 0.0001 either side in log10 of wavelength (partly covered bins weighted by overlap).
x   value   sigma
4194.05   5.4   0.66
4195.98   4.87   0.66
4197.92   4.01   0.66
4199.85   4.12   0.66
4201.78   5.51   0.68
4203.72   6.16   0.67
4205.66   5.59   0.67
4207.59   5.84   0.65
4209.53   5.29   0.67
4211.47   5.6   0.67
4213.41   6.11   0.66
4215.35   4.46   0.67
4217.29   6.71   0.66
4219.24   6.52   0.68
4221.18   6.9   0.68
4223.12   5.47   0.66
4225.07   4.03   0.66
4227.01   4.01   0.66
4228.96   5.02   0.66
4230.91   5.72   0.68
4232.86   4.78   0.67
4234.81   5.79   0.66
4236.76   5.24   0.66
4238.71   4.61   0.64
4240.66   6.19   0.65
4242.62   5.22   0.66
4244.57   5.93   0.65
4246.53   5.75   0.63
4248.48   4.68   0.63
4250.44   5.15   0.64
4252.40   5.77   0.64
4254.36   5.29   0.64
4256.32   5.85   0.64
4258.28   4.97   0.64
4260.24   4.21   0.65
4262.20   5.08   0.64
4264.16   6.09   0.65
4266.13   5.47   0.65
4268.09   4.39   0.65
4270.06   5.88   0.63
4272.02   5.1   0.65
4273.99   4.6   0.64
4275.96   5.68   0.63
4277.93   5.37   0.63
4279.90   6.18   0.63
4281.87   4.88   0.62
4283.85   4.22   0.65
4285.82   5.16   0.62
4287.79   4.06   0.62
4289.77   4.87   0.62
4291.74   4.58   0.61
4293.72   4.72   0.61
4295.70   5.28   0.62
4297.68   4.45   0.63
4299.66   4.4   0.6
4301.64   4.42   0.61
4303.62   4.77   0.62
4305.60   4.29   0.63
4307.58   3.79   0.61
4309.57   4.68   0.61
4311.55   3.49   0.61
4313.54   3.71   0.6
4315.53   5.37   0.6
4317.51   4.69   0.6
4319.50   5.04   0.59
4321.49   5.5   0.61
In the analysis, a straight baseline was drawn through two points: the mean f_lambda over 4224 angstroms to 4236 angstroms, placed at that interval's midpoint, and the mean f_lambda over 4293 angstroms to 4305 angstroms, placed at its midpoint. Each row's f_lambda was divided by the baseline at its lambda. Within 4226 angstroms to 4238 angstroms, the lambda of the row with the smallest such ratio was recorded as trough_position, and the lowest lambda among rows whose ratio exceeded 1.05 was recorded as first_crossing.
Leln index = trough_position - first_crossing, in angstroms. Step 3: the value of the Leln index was -3.9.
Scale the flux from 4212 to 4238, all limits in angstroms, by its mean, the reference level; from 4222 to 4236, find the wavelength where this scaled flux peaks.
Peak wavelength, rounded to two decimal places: 4234.81 angstroms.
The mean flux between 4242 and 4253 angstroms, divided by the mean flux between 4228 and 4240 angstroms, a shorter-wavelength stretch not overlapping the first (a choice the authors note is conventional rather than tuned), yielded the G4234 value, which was 1.04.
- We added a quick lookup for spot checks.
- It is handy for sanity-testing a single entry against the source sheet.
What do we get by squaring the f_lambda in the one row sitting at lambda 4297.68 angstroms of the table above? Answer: 20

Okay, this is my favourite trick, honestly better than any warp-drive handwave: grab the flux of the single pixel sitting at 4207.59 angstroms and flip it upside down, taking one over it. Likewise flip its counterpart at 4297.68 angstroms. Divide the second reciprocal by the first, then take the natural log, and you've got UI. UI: 0.27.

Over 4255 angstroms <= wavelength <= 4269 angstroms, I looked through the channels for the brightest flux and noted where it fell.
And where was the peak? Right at 4264.16 angstroms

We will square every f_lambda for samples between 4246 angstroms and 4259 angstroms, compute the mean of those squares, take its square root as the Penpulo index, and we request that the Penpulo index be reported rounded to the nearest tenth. 5.4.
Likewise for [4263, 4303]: 5.0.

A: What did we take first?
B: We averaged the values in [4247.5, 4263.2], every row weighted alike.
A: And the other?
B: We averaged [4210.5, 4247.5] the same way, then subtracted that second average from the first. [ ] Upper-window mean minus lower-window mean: -0.35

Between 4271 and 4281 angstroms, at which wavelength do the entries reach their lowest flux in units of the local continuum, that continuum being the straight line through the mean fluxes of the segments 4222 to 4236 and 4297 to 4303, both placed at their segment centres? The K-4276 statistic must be 4273.99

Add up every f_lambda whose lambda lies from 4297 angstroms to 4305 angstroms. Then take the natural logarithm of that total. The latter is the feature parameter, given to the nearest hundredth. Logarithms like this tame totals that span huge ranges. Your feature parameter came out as 2.89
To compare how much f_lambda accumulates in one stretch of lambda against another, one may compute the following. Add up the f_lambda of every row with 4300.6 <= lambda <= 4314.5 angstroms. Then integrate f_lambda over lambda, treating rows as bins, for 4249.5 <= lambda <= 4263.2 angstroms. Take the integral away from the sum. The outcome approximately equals -42.0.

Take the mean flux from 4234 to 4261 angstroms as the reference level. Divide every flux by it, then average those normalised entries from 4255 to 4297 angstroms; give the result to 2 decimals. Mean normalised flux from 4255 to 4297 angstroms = 0.95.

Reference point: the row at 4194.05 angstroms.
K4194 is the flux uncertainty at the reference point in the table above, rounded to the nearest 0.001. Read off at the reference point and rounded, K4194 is 0.660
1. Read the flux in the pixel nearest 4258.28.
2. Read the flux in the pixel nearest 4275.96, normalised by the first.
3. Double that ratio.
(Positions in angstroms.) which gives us 2.3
